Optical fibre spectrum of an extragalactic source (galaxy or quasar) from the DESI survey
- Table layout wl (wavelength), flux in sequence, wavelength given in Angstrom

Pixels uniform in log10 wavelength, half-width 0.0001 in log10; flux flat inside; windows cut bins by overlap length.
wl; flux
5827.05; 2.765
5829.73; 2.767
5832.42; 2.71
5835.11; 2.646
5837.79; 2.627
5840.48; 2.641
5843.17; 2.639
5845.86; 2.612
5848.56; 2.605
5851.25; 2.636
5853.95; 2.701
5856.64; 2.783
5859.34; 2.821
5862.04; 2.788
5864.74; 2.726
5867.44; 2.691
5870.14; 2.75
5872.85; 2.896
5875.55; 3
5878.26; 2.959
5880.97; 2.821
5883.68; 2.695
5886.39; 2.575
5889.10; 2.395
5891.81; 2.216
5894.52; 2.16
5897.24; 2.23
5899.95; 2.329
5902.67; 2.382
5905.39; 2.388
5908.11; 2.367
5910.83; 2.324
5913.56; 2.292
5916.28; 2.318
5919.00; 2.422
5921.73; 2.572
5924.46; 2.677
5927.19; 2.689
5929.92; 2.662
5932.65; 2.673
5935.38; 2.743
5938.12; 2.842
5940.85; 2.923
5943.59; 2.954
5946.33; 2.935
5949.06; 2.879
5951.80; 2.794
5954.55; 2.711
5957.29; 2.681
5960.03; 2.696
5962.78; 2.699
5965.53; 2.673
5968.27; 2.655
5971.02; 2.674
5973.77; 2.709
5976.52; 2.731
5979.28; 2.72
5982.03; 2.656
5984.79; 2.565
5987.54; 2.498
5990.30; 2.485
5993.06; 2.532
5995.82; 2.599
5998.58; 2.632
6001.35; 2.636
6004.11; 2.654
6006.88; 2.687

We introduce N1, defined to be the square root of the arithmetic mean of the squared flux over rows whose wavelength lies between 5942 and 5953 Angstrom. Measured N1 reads 2.89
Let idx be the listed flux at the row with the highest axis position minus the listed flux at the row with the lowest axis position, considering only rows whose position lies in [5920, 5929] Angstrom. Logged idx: 0.1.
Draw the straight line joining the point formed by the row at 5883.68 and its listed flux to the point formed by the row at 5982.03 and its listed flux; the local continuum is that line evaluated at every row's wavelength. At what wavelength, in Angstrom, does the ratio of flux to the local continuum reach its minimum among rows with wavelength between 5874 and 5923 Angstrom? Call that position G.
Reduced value 5894.52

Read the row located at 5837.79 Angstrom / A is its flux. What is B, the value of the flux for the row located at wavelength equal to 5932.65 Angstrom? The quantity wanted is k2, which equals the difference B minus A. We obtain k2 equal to 0.05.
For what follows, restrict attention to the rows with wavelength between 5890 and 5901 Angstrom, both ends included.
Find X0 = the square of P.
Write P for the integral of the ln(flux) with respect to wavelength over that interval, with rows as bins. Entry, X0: 79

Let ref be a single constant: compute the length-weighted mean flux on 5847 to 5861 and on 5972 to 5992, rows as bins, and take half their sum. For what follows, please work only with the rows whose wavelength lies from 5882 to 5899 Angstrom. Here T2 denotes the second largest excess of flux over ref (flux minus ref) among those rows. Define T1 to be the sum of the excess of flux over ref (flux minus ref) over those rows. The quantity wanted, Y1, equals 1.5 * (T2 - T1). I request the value 2.4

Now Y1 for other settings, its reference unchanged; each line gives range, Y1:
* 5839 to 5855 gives 0.2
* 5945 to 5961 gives -0.7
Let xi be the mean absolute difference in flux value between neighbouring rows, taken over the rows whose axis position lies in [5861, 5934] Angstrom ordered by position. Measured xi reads 0.08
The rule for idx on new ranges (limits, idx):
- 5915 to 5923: 0.3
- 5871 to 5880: 0.1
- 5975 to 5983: -0.1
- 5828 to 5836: -0.1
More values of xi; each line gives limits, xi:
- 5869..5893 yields 0.13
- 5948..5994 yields 0.04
